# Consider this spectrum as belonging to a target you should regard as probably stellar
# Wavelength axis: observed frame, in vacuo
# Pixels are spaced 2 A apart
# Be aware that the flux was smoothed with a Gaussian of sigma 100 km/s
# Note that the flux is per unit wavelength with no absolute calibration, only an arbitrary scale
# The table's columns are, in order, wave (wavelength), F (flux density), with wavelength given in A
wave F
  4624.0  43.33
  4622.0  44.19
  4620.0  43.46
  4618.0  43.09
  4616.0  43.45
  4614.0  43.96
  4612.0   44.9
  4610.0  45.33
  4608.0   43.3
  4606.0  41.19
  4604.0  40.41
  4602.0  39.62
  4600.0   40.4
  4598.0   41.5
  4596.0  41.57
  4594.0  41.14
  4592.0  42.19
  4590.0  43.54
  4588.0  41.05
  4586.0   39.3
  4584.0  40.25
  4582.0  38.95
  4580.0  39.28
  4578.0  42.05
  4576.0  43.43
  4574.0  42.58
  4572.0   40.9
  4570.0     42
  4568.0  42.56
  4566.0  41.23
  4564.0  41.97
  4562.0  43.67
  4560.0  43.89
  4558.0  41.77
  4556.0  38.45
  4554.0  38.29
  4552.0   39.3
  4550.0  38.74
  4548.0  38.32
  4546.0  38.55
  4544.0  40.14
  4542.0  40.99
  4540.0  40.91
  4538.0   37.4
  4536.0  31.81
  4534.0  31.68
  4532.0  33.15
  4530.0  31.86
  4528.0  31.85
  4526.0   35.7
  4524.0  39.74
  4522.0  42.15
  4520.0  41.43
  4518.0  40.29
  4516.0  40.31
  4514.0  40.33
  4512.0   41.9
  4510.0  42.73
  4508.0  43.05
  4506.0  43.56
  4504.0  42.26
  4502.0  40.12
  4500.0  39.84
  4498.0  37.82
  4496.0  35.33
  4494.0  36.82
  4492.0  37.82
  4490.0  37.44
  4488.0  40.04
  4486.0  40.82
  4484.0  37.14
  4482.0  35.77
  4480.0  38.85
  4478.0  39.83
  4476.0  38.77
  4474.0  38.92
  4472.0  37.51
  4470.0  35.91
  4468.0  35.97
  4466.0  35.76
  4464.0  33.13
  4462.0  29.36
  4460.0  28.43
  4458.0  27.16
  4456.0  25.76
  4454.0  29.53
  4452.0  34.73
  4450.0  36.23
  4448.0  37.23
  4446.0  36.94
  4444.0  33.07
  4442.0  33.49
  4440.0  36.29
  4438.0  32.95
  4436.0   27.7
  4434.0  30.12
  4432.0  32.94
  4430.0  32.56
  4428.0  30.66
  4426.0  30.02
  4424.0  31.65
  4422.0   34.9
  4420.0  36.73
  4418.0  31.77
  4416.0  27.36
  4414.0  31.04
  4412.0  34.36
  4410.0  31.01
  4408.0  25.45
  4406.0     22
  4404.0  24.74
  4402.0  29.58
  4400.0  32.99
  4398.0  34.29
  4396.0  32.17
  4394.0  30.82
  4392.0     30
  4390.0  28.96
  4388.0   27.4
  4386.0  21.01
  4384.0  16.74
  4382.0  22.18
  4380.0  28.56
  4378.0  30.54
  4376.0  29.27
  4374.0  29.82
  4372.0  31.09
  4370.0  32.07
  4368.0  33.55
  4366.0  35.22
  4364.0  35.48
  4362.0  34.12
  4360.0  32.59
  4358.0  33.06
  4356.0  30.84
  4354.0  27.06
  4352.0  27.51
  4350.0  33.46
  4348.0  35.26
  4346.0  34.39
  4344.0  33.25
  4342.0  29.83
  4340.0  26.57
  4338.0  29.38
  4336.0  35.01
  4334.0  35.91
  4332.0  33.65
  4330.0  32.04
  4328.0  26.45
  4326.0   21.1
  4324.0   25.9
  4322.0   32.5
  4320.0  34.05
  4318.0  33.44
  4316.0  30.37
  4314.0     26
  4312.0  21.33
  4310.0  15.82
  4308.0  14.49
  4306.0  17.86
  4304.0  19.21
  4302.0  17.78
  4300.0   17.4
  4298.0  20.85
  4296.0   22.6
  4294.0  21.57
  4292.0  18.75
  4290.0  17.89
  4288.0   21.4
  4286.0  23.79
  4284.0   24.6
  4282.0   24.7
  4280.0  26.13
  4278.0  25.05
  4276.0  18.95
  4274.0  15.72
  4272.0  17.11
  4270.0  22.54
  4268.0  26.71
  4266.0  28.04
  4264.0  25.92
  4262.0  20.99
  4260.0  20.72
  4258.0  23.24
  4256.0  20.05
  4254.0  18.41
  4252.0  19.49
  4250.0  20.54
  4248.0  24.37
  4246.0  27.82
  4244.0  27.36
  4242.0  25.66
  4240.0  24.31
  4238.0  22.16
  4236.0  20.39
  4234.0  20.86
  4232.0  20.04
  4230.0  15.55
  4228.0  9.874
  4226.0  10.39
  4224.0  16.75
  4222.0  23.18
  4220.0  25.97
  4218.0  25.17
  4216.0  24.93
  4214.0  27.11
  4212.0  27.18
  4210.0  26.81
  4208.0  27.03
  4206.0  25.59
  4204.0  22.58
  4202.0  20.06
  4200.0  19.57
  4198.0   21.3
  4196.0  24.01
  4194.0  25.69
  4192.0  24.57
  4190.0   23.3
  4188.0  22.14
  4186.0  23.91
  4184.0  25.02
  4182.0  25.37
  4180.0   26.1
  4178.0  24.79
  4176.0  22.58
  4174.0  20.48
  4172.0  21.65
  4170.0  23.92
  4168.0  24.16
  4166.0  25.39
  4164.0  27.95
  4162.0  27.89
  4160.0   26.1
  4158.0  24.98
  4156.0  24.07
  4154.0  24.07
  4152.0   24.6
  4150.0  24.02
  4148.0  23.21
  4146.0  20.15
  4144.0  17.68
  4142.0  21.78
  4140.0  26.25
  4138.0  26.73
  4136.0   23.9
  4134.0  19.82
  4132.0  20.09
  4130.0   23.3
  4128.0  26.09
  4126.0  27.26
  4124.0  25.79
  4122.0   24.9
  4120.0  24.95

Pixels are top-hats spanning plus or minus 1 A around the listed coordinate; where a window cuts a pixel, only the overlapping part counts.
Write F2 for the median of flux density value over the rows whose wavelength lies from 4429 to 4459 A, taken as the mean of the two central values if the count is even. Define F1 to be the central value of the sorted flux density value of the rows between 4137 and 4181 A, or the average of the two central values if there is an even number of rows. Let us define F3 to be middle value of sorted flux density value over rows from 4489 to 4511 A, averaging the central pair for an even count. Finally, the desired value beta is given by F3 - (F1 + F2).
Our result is -17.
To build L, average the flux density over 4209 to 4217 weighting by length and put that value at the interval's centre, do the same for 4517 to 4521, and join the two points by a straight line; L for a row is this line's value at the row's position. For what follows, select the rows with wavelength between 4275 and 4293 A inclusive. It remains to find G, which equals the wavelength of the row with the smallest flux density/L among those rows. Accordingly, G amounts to 4290.0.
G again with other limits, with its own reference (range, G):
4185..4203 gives 4200.0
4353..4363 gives 4354.0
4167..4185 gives 4174.0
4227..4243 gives 4228.0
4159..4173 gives 4172.0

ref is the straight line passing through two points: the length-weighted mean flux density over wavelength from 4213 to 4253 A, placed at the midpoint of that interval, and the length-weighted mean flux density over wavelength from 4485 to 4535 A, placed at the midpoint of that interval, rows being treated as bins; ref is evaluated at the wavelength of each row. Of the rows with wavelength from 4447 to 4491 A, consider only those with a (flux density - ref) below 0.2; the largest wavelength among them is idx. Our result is 4490.0 A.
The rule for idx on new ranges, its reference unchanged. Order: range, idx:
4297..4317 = 4314.0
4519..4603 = 4602.0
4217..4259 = 4258.0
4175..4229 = 4228.0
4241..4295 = 4294.0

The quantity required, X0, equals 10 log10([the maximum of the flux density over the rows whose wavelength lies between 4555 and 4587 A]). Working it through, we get 16.4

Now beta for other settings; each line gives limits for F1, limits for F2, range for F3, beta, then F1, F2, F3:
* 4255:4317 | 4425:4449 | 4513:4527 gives -14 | 21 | 33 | 40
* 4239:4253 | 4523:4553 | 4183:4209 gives -39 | 24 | 38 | 24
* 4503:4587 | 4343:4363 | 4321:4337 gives -41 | 40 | 33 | 32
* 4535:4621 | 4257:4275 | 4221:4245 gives -43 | 41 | 23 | 21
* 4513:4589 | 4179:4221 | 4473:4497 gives -27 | 40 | 25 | 38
